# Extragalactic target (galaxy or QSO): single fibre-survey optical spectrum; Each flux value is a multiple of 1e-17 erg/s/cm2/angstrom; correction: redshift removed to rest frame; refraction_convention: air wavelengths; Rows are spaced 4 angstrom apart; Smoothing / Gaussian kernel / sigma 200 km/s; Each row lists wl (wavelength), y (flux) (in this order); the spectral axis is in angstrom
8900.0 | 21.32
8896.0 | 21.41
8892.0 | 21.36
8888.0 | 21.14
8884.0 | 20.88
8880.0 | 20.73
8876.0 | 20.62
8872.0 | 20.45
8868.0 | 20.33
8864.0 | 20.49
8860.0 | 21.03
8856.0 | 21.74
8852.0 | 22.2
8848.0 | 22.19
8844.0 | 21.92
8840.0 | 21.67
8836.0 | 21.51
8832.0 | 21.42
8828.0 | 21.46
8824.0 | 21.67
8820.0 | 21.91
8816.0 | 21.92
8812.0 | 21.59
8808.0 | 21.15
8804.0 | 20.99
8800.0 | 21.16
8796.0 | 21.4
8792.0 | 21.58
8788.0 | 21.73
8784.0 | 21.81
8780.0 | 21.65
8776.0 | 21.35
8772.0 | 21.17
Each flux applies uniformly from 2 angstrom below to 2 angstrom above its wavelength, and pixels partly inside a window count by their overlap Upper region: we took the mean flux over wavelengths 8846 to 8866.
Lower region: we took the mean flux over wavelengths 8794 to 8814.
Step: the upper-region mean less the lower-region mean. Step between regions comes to 0.27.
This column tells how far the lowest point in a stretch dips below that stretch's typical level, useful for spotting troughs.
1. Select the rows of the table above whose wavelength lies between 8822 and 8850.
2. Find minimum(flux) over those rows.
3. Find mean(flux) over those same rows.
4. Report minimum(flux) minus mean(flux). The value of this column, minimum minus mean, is -0.27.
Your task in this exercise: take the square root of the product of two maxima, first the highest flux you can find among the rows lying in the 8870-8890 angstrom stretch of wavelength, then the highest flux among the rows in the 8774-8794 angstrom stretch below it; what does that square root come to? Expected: 21.5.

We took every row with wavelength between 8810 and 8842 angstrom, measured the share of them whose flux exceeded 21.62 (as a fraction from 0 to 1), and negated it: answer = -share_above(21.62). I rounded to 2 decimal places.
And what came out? -0.50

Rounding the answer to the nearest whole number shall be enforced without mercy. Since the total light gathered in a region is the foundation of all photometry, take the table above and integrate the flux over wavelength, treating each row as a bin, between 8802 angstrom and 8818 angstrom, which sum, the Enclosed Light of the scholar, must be 343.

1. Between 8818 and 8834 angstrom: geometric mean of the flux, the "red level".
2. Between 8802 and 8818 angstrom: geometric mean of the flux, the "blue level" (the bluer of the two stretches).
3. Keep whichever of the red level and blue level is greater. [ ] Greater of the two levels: 21.6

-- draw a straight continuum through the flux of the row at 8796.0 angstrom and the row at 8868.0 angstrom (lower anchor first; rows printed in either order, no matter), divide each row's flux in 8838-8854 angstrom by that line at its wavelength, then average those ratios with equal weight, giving 1.06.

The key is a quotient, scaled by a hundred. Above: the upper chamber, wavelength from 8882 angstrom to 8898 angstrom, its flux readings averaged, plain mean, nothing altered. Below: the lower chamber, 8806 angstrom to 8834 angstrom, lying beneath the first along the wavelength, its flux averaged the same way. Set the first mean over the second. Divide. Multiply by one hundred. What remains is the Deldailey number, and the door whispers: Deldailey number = 98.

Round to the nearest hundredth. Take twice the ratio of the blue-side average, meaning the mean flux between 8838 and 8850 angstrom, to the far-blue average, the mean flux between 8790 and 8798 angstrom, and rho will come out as 2.04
